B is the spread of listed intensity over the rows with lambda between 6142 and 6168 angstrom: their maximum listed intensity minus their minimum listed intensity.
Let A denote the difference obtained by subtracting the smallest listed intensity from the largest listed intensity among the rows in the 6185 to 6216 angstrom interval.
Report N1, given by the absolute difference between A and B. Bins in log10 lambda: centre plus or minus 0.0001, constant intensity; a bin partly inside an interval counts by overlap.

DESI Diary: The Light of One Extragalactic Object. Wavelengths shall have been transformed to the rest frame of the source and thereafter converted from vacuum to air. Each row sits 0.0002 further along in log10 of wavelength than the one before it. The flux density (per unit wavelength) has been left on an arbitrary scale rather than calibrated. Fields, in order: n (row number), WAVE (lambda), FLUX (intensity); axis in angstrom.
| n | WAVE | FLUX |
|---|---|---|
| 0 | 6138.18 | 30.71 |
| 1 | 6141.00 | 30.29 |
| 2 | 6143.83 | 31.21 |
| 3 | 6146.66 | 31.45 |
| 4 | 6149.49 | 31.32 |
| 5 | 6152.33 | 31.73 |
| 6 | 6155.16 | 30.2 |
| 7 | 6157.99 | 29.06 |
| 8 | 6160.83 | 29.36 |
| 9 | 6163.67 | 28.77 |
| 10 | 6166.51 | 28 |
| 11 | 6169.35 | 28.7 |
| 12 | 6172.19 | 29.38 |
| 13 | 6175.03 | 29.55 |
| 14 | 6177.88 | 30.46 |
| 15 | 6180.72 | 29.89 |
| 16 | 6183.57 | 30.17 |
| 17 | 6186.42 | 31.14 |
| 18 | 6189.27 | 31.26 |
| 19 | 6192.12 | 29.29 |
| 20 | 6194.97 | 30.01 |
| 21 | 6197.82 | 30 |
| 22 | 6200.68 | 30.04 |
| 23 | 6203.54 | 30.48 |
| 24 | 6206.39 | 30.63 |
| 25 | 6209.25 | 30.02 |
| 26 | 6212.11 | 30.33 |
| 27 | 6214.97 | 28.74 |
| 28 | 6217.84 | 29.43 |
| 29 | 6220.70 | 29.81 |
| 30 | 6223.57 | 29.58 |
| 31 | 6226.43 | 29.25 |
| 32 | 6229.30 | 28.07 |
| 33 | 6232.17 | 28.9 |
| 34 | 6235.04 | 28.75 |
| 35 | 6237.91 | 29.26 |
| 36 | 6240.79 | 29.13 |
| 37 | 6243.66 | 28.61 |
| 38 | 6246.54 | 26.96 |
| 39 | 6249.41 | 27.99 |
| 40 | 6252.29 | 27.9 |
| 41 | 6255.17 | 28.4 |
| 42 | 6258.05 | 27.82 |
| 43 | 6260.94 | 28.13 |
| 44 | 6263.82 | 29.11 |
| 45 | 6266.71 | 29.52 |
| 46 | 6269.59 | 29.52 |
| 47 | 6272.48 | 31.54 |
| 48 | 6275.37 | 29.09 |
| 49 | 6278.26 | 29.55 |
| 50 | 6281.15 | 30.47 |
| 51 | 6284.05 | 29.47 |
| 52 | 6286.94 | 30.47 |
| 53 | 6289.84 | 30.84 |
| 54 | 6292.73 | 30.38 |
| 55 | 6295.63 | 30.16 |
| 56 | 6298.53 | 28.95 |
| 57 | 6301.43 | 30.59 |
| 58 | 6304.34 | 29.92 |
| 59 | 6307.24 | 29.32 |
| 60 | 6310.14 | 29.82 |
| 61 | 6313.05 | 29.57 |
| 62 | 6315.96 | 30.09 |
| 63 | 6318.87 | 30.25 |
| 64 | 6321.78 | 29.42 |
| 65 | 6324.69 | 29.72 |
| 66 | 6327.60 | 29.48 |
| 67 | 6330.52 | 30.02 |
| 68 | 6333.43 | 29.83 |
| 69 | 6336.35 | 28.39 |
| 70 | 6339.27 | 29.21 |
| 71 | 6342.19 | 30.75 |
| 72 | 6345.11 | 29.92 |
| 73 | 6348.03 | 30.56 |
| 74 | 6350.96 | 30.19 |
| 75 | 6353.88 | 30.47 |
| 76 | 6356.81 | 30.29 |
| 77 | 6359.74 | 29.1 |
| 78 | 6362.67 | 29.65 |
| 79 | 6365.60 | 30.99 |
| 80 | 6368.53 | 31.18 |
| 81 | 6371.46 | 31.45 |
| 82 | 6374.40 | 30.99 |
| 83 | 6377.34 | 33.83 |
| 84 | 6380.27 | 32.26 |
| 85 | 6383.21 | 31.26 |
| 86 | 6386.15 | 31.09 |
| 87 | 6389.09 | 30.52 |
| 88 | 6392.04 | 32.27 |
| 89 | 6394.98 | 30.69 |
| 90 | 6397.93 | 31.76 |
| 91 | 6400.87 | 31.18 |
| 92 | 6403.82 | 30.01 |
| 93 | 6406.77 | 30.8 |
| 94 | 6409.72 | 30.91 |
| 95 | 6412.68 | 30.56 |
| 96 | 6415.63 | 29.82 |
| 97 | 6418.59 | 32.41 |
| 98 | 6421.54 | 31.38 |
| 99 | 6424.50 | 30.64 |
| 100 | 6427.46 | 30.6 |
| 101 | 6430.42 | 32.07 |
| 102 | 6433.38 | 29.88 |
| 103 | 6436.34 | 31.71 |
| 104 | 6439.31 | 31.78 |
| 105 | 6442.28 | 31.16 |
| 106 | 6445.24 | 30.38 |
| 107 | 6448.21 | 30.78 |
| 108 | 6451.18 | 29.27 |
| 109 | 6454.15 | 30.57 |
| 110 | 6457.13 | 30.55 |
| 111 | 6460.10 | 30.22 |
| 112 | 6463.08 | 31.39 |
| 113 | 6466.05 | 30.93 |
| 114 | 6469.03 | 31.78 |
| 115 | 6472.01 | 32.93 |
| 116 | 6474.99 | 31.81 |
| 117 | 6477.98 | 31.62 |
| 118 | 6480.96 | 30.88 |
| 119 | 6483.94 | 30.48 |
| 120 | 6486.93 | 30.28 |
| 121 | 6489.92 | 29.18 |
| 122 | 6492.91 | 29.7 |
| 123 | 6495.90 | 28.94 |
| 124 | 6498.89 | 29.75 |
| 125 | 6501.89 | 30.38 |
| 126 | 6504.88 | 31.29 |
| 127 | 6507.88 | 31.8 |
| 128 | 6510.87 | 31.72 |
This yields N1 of 1.21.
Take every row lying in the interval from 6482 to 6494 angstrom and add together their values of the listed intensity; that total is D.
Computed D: 120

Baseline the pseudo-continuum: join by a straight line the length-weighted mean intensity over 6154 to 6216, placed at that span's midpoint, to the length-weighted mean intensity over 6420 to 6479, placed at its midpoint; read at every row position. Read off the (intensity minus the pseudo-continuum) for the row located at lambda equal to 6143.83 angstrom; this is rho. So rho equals 1.6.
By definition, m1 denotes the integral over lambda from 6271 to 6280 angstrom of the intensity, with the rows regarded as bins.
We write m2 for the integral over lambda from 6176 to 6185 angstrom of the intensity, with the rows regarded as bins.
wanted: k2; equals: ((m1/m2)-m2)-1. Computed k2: -271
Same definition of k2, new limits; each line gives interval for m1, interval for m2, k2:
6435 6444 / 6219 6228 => -266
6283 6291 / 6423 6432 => -280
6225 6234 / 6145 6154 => -283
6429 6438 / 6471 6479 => -257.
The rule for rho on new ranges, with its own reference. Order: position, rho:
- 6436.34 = 0.7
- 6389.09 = -0.3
